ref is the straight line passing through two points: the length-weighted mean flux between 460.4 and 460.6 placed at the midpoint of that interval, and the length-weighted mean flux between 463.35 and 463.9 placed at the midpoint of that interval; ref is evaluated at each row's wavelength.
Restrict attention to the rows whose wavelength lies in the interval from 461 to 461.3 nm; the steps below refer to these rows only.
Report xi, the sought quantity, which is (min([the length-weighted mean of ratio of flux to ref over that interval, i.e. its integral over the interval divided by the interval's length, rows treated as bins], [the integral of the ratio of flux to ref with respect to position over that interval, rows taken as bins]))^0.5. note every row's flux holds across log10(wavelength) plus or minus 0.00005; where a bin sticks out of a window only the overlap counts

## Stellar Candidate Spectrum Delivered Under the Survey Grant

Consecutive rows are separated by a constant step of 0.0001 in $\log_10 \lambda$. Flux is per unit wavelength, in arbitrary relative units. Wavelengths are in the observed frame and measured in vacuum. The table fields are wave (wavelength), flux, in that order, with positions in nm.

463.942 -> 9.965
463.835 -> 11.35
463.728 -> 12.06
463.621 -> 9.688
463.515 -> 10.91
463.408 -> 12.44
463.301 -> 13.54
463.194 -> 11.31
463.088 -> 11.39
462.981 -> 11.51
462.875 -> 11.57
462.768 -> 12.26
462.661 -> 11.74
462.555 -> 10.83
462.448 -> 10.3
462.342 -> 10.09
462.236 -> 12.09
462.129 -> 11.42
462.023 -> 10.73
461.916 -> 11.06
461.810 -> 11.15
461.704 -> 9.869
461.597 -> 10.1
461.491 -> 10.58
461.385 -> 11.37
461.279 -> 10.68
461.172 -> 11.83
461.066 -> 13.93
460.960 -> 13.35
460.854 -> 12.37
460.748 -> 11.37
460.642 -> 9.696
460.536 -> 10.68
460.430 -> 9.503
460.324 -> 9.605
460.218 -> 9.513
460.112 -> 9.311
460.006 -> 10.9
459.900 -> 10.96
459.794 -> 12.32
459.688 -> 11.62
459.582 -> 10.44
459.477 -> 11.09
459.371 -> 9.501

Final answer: 0.60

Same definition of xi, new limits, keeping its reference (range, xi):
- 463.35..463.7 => 0.59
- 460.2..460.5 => 0.53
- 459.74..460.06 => 0.61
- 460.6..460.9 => 0.57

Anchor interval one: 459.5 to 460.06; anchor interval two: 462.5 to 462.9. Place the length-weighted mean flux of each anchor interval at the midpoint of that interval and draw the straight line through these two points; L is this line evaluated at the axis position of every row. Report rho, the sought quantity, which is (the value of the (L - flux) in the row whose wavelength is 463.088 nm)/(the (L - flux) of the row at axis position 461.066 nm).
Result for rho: 0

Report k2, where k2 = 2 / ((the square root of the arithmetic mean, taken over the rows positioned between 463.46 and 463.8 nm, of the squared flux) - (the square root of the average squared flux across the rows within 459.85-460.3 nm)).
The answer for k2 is 2.7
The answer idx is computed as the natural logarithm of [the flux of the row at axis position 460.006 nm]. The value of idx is 2.39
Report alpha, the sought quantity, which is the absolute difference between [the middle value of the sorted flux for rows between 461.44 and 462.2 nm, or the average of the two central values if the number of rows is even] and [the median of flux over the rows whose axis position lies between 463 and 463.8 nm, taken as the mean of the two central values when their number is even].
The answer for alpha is 0.66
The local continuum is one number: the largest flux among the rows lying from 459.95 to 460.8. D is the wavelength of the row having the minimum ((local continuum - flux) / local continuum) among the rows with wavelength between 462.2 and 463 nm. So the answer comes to 462.768 nm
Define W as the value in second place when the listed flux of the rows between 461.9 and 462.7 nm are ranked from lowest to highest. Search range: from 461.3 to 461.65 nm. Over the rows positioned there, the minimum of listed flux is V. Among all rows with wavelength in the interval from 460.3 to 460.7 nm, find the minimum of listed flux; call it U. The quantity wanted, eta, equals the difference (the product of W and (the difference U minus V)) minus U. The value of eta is -15.7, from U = 9.503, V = 10.1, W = 10.3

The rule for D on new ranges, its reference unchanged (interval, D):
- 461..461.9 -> 461.066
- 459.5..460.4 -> 459.794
